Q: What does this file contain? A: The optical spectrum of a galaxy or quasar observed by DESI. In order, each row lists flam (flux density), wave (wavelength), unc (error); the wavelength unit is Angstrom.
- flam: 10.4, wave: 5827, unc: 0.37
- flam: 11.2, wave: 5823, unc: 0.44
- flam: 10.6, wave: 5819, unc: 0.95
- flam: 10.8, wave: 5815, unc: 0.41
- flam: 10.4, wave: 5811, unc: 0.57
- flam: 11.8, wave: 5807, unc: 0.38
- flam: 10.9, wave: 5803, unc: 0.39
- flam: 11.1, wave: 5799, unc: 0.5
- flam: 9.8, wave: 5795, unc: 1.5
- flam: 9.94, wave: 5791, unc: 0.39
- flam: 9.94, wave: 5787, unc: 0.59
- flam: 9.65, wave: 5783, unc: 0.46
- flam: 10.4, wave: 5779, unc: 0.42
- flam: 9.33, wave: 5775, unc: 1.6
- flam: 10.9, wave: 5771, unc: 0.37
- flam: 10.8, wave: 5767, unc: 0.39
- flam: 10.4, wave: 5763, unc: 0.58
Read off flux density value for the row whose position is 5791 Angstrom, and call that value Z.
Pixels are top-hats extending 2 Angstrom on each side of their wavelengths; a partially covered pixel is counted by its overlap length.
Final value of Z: 9.94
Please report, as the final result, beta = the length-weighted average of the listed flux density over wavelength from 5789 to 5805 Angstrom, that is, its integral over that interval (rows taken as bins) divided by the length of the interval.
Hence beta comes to 10.4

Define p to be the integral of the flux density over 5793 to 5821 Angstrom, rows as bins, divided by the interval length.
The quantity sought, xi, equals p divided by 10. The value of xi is 1.08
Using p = 10.8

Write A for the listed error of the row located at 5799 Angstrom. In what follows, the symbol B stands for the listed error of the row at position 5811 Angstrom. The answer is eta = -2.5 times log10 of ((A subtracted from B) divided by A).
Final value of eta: 2.1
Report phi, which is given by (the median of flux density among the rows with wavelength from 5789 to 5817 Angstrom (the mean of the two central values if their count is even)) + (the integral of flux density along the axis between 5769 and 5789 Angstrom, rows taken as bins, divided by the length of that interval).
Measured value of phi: 20.8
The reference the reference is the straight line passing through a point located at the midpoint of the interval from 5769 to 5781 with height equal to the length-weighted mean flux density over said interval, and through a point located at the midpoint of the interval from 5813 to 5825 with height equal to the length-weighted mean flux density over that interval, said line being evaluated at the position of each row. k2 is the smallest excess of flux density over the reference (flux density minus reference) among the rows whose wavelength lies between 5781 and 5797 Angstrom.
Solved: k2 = -0.71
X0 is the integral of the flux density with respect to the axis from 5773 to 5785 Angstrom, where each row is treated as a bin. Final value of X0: 118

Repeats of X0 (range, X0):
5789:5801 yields 123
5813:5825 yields 130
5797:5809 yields 135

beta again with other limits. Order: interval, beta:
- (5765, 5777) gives 10.3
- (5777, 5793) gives 10.0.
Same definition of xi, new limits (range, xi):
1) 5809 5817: 1.06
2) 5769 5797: 1.00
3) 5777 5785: 1.00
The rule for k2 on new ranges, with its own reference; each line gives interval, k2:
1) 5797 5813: -0.35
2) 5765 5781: -0.88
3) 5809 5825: -0.35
